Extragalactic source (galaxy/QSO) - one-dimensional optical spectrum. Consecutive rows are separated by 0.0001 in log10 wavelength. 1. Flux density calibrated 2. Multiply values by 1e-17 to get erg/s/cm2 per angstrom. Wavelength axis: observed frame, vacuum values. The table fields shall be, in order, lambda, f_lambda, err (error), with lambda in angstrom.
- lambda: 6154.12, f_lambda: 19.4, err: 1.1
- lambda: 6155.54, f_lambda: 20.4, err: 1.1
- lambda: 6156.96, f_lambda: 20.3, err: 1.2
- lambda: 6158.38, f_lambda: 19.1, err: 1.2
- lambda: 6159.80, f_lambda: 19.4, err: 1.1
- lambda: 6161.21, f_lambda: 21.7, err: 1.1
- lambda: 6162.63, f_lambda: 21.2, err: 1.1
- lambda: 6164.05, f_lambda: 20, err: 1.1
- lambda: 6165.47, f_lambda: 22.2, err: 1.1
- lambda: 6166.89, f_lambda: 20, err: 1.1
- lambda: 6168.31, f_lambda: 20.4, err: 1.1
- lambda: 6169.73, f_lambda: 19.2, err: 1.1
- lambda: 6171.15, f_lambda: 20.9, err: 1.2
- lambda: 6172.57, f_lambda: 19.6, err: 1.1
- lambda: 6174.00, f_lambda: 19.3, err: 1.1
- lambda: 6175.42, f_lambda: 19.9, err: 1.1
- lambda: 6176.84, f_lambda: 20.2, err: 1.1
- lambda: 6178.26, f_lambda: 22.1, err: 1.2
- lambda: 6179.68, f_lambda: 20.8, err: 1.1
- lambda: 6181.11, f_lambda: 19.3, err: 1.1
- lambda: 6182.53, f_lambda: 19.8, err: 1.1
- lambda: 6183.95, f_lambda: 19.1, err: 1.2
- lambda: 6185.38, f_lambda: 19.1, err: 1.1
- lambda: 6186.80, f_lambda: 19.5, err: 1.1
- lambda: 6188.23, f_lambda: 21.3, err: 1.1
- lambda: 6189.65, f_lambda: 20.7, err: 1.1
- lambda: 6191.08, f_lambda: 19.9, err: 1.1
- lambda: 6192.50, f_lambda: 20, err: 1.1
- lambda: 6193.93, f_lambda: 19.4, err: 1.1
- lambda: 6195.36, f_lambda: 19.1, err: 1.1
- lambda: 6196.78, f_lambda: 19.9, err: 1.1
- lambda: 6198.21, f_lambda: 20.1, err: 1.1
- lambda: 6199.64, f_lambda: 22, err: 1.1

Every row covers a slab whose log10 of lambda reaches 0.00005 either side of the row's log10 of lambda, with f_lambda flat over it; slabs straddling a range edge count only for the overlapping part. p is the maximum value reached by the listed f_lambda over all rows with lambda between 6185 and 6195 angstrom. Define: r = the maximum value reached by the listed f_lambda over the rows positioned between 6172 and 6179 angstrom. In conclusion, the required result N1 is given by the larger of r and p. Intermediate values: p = 21.3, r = 22.1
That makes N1 22.1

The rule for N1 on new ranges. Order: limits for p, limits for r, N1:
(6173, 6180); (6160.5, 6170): 22.2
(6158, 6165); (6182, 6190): 21.7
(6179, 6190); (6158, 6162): 21.7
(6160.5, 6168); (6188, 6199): 22.2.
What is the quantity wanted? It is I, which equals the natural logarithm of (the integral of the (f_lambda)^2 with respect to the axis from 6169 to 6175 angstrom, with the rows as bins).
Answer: 7.8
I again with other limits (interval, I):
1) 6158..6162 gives 7.4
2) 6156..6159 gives 7.1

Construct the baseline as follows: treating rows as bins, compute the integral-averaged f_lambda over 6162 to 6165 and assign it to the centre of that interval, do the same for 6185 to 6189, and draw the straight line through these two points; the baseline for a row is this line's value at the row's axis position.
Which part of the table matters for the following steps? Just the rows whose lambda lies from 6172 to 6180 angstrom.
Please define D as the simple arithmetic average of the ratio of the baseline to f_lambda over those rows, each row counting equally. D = 1.00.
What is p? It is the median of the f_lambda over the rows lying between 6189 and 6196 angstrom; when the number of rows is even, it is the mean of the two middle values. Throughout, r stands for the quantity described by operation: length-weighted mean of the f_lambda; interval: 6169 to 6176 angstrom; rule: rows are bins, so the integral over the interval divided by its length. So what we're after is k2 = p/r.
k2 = 1.01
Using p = 19.9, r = 19.8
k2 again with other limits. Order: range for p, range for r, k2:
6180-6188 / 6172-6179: 0.95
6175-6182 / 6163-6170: 0.99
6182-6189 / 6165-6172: 0.95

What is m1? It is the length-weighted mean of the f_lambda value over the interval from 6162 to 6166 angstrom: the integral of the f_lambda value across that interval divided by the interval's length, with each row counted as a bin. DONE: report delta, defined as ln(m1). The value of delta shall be 3.048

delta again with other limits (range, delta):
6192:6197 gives 2.973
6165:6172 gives 3.019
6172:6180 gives 3.011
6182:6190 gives 2.990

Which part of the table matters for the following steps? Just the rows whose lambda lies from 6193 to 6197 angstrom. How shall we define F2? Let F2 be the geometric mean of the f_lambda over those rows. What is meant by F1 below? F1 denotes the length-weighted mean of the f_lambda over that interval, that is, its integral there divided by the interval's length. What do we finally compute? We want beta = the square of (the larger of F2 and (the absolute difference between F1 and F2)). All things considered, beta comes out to 379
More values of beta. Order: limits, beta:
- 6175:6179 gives 429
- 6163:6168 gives 429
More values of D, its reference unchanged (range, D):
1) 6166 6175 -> 1.03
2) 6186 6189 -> 0.99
